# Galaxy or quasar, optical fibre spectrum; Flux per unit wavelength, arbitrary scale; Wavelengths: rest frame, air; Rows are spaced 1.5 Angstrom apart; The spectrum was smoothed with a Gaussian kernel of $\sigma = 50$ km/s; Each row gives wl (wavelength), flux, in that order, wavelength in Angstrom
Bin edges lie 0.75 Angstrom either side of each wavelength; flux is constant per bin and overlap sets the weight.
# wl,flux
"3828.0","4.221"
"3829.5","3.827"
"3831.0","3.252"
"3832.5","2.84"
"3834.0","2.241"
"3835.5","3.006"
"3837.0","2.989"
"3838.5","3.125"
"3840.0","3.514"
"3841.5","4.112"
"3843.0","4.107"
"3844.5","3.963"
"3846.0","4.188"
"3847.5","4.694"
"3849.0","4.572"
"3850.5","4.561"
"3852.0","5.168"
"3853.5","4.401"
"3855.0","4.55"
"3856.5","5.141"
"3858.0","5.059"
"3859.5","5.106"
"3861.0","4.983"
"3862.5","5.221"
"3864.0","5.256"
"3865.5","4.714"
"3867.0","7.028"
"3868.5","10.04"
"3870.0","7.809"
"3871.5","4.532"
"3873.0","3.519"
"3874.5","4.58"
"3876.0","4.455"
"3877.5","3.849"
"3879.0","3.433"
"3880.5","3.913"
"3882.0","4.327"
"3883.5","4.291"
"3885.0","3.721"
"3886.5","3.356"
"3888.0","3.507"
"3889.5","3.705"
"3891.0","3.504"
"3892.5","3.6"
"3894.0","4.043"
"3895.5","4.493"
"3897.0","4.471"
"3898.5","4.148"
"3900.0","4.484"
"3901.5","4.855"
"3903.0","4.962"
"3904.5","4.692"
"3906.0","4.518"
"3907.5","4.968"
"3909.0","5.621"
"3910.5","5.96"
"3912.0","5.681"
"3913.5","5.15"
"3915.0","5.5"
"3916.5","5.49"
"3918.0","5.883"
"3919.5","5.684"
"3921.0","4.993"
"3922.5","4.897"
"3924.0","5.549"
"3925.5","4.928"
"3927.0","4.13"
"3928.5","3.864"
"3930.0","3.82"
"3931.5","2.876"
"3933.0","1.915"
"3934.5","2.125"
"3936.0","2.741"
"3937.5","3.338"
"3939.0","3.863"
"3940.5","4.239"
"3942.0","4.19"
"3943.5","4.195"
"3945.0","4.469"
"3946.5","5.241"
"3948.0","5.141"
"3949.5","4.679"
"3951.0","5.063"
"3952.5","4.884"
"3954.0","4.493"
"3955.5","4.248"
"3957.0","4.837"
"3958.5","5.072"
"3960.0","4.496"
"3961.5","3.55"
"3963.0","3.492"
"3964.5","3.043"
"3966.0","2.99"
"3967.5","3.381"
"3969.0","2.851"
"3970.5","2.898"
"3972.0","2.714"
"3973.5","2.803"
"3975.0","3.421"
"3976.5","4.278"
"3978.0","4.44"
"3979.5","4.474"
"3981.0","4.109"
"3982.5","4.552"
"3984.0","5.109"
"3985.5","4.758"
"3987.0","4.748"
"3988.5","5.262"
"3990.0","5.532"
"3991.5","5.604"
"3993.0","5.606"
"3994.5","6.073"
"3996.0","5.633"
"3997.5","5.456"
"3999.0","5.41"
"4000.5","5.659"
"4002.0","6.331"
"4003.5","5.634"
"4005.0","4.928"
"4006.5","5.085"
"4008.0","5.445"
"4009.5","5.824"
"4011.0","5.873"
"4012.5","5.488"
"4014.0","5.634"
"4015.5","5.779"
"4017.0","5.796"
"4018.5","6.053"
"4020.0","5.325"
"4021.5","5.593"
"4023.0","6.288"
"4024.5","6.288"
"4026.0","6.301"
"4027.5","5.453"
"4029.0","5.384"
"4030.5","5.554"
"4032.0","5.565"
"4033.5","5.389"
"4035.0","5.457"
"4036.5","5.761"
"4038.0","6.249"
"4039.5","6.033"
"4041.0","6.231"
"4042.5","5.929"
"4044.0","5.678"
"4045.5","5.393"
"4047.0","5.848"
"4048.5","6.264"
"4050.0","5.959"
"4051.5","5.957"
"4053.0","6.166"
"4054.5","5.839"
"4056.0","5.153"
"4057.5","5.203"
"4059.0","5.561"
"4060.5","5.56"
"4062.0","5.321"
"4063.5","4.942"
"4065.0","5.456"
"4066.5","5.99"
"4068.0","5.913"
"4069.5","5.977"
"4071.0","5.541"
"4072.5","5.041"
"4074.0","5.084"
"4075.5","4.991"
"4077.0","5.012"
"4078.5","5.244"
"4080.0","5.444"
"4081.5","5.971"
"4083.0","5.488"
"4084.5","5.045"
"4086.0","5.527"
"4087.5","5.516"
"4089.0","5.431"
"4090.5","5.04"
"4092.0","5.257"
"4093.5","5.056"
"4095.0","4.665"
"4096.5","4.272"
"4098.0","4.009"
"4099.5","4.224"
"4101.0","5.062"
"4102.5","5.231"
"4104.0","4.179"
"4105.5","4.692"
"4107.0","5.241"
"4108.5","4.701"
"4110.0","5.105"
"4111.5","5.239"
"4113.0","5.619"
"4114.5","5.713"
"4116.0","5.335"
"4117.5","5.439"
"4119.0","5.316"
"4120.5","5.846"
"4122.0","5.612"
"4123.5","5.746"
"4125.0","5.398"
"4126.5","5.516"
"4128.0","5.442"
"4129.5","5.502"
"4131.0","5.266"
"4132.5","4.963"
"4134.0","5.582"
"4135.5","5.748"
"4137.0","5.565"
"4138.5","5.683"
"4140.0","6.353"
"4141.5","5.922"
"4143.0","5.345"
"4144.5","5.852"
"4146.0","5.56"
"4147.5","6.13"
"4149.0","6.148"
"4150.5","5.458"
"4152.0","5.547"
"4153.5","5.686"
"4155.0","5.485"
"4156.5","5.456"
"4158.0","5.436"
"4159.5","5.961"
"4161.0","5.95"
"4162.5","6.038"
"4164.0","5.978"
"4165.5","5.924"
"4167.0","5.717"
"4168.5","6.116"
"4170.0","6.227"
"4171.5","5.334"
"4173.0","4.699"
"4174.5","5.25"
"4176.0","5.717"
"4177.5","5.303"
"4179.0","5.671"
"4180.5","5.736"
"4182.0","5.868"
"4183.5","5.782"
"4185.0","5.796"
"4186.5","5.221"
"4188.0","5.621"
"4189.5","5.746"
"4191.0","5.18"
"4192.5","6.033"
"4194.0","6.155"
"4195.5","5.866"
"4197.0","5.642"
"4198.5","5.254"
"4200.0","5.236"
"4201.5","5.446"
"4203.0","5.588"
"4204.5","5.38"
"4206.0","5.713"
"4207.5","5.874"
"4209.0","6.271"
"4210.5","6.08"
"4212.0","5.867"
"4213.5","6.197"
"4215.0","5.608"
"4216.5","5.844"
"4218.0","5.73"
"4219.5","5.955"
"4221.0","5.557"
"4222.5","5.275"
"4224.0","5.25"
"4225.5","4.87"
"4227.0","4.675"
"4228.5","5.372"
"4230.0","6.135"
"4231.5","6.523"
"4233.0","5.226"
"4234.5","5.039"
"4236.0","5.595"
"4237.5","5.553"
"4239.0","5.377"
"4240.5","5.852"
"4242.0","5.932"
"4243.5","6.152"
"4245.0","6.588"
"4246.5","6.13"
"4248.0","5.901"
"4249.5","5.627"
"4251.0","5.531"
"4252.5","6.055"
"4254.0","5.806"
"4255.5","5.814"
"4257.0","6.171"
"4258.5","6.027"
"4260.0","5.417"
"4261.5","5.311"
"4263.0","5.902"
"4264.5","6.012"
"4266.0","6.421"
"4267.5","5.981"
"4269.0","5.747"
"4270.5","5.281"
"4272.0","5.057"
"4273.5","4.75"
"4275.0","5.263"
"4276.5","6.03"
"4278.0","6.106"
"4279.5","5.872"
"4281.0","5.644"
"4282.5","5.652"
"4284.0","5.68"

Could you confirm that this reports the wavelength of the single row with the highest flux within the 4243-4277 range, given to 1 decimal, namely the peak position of 4245.0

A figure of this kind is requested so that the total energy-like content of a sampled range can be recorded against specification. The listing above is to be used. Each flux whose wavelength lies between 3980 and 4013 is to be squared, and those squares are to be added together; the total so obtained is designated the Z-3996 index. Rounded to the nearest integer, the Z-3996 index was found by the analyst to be 640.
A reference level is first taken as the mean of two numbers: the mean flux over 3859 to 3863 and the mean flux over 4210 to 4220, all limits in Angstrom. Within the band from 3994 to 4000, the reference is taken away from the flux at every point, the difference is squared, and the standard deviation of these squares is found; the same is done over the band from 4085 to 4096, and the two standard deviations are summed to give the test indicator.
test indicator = 0.4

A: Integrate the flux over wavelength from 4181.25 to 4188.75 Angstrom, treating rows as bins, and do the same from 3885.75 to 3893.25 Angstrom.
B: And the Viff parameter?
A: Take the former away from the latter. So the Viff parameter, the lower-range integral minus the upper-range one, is -16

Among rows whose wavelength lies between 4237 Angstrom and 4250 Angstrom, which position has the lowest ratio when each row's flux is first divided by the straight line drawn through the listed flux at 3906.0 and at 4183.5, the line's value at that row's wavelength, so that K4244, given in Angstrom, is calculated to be 4239.0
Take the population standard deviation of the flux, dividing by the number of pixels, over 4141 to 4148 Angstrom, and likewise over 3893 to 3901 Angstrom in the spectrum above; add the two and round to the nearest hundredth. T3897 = 0.47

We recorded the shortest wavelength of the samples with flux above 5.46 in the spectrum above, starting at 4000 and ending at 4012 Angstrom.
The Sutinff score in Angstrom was 4000.5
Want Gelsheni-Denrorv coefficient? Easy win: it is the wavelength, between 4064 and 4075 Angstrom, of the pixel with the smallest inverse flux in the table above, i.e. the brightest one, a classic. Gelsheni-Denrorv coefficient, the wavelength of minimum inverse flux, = 4066.5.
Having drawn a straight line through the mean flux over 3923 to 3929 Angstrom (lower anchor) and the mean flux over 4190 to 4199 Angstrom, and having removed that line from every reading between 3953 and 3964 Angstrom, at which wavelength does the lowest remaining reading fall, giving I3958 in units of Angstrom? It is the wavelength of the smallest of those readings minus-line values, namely 3963.0 Angstrom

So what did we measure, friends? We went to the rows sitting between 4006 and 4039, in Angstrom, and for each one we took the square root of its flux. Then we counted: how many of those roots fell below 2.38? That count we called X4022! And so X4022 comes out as 12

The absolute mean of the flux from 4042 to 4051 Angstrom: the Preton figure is 5.85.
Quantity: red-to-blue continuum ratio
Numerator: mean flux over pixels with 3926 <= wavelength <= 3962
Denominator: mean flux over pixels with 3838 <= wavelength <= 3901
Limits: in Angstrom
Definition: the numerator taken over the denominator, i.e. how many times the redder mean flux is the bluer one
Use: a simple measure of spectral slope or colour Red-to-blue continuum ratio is 0.89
